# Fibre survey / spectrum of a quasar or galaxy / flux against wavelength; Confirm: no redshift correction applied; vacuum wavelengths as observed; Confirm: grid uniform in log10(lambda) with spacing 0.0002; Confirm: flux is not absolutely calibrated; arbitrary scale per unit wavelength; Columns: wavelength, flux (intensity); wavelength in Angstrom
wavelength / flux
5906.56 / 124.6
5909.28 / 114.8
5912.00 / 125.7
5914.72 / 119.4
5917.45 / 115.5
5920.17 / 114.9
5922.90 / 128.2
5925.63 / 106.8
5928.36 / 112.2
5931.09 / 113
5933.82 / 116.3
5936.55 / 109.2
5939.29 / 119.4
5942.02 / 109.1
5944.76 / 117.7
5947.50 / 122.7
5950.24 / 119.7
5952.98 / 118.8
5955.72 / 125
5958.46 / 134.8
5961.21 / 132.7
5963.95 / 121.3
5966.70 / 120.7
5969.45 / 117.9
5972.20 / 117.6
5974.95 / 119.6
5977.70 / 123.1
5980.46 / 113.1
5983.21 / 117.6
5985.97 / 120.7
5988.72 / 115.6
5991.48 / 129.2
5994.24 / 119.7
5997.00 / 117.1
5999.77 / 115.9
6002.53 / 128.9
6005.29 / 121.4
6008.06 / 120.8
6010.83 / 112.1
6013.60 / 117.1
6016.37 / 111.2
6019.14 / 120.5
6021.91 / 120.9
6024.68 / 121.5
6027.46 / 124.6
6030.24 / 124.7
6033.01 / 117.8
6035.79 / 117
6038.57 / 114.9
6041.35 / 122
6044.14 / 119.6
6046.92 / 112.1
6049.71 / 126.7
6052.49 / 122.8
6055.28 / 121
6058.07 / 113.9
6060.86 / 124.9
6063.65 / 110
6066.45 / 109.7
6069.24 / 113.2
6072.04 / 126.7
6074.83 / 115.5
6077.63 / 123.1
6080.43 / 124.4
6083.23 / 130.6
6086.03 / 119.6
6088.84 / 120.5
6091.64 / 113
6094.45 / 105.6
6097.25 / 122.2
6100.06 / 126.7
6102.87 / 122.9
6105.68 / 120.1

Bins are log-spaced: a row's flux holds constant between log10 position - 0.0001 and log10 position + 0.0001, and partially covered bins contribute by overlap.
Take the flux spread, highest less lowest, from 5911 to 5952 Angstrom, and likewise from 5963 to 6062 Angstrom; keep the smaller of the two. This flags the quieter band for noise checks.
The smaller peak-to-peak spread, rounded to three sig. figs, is 18.0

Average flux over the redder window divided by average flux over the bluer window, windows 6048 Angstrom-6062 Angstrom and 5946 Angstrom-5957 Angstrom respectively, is 1.00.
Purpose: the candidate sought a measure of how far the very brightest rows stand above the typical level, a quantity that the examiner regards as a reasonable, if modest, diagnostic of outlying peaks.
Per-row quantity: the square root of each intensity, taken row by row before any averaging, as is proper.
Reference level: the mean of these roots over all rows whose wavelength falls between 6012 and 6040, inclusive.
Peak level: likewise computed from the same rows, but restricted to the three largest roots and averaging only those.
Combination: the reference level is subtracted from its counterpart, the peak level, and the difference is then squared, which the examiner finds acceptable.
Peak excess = 0.044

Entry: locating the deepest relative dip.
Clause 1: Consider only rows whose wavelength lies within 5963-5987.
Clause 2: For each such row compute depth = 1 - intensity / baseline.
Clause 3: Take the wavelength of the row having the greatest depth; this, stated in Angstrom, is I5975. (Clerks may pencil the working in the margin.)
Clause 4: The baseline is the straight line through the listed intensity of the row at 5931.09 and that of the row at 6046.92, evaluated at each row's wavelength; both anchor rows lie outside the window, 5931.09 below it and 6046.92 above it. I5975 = 5980.46 Angstrom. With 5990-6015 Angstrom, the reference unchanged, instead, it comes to 6010.83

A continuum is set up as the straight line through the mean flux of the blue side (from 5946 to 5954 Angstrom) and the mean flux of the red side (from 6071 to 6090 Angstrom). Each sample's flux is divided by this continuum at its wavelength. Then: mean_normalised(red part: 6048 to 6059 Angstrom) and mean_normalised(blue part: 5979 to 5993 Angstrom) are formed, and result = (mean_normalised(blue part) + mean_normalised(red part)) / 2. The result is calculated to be 0.99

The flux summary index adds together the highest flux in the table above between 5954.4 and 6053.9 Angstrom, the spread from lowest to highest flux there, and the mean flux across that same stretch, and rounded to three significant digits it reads 279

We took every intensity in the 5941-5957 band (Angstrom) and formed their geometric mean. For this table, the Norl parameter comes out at 119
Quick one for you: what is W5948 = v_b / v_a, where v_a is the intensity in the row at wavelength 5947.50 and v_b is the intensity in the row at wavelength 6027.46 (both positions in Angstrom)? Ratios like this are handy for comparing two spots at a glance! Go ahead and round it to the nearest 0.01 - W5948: 1.02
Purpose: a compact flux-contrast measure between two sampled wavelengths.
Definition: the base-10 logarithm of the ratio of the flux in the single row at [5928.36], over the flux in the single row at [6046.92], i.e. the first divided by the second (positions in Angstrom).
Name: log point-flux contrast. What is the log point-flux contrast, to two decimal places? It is 0.00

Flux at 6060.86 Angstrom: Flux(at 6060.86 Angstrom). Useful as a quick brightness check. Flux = 124.9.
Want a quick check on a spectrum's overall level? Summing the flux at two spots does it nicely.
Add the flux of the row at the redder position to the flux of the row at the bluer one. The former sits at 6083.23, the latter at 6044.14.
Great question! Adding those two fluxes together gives 250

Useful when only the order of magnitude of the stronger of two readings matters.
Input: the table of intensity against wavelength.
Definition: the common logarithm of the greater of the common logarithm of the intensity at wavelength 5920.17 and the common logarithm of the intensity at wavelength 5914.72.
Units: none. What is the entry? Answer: 0.317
